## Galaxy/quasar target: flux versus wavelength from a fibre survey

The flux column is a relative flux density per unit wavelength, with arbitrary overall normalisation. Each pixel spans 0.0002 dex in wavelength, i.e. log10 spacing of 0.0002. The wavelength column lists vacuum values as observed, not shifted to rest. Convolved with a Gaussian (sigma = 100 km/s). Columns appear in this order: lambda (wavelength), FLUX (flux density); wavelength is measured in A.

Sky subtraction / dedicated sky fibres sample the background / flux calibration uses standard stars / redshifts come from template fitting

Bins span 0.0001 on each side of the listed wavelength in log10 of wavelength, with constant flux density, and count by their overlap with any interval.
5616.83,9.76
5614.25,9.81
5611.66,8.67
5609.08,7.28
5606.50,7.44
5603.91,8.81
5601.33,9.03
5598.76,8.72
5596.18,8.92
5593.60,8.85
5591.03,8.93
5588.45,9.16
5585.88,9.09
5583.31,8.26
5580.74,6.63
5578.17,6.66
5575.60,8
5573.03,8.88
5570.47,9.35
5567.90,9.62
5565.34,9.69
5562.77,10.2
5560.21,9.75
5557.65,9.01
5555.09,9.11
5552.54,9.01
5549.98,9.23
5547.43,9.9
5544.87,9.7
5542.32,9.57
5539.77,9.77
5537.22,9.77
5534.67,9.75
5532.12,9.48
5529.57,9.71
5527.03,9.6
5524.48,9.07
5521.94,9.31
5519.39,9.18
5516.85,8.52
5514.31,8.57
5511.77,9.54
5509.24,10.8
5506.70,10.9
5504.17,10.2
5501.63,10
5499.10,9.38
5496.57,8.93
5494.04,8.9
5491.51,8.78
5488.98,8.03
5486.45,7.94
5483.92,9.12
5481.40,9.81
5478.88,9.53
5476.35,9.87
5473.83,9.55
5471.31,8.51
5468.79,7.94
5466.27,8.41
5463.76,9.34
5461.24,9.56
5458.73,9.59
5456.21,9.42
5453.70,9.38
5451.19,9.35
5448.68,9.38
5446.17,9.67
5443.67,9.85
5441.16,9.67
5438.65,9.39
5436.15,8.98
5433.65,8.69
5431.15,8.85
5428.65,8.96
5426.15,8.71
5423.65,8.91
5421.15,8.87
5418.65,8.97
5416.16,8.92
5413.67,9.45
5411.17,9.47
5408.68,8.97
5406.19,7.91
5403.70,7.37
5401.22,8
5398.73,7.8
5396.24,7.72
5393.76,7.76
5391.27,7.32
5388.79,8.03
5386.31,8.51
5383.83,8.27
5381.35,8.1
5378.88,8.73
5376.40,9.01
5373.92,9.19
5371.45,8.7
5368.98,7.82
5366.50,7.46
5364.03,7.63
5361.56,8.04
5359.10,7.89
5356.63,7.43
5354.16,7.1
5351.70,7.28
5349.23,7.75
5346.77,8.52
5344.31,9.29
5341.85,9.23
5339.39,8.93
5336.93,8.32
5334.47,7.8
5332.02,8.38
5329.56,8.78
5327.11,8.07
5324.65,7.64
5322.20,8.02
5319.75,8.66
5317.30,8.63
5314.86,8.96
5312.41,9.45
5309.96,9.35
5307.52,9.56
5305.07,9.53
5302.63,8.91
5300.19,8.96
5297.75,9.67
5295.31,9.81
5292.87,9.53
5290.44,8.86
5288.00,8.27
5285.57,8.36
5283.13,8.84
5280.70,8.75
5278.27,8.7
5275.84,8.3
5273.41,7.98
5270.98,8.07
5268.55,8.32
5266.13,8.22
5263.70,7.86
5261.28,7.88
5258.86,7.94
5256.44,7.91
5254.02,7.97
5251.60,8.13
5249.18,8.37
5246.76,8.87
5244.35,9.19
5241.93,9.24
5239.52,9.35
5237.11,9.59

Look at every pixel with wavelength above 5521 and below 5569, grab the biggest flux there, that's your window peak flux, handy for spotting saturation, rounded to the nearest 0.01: 10.20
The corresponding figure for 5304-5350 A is 9.56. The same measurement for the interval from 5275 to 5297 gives 9.81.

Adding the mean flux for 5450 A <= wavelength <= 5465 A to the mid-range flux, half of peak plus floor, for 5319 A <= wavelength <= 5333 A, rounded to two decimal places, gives 17.65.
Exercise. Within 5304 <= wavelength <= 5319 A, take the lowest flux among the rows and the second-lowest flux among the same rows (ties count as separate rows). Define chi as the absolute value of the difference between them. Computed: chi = 0.33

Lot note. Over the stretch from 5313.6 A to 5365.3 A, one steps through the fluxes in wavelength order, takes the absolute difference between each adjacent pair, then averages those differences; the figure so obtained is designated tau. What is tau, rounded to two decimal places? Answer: 0.43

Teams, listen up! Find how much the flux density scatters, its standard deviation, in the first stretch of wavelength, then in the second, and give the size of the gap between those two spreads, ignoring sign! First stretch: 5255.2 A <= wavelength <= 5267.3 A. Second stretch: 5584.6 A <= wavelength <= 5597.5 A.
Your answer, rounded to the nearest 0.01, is 0.02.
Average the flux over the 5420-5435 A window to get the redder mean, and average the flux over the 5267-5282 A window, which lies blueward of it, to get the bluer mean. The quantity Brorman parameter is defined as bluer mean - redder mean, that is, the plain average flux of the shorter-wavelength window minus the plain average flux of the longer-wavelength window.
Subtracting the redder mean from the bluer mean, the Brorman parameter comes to -0.5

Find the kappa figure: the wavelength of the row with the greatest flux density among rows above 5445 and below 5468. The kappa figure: 5446.17 A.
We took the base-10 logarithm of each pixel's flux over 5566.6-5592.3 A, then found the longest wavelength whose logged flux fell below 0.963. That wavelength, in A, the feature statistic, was 5591.03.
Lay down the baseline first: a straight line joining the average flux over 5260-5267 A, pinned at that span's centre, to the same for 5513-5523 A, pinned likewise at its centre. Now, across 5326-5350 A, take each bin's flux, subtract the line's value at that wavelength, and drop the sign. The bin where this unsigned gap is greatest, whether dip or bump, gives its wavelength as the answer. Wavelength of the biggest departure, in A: 5344.31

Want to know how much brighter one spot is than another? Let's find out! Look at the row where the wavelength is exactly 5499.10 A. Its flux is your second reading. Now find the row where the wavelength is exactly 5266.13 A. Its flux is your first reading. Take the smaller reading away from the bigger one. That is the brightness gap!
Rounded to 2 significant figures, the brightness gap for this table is 1.2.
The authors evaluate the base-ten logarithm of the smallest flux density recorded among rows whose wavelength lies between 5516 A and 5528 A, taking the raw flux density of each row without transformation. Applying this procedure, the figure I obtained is 0.930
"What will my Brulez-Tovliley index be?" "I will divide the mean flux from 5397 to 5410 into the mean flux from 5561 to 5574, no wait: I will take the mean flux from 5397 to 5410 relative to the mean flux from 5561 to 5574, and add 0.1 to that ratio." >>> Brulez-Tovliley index 0.94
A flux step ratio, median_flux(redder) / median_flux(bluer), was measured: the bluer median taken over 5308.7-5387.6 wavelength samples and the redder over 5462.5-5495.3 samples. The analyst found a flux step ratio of 1.07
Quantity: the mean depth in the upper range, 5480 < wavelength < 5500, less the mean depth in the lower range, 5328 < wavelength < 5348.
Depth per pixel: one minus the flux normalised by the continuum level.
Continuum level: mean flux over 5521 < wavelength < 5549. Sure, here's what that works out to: -0.02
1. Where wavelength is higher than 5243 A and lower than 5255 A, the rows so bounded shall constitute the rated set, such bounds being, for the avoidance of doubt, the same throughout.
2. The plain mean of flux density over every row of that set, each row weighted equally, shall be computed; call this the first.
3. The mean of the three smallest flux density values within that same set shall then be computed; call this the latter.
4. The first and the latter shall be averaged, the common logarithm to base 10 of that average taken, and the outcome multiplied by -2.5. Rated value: -2.30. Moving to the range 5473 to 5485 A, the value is -2.44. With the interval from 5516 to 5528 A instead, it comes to -2.39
